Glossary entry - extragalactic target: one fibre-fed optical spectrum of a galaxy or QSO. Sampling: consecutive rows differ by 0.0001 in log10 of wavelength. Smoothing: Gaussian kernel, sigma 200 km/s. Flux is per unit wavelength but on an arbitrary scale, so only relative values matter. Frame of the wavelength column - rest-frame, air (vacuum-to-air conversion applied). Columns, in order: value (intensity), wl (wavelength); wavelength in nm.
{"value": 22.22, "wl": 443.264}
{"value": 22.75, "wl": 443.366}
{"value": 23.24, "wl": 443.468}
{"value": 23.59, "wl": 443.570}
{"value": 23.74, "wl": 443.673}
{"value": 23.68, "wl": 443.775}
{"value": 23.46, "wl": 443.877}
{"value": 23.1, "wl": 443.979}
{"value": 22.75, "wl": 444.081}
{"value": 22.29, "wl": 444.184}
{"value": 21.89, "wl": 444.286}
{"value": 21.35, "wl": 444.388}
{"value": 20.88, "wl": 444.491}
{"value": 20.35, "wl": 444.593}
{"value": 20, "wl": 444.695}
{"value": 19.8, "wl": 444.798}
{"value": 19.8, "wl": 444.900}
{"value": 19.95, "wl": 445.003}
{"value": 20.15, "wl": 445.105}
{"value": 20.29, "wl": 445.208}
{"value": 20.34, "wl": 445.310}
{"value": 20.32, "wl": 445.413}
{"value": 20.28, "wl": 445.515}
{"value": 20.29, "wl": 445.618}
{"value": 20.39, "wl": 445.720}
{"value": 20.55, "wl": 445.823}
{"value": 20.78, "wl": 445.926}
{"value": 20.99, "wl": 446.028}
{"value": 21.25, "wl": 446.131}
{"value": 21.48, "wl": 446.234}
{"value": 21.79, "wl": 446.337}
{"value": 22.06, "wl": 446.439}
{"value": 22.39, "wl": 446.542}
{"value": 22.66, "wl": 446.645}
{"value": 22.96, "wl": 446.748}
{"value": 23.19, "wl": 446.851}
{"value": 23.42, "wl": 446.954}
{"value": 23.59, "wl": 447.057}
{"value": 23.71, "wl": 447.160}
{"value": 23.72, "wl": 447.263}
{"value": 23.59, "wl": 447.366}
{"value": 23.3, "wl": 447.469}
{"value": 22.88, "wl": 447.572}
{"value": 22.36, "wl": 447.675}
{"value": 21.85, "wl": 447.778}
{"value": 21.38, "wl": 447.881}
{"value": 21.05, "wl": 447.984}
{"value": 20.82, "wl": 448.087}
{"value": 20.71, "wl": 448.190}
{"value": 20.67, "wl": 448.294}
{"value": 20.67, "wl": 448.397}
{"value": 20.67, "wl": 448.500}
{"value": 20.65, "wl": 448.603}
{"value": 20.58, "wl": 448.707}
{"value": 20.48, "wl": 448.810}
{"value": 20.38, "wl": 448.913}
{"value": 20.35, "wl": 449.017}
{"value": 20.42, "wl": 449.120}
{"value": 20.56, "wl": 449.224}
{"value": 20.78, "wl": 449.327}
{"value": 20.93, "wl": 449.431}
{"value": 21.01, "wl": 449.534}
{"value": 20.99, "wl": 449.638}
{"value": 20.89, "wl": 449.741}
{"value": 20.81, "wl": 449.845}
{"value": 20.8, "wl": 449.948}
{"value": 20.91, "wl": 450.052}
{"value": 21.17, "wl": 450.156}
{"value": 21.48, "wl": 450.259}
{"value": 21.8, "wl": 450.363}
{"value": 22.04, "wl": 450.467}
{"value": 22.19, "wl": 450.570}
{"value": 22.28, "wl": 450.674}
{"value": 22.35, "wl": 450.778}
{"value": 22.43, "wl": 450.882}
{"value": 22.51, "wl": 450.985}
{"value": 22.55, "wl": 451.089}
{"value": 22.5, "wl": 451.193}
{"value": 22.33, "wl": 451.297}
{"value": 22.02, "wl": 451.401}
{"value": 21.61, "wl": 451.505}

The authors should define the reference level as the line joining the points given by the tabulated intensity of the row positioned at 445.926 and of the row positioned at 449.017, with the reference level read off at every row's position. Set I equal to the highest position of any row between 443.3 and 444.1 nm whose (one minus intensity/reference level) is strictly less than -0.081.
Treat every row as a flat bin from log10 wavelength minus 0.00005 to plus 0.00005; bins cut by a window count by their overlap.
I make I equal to 444.081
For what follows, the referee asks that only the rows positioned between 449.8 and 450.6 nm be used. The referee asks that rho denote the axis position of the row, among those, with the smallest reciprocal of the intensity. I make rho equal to 450.570 nm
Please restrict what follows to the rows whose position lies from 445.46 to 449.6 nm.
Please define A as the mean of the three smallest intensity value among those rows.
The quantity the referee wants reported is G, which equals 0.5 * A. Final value 10.2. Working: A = 20.31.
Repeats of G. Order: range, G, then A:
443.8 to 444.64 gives 10.4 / 20.86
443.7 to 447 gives 9.9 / 19.85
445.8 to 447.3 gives 10.4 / 20.77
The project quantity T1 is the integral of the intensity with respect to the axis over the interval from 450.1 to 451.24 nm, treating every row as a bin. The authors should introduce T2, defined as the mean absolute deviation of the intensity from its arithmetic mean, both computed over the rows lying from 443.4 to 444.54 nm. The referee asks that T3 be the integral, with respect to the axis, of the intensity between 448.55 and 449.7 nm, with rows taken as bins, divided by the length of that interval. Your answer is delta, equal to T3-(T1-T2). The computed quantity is -3.8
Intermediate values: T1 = 25.2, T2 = 0.8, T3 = 20.6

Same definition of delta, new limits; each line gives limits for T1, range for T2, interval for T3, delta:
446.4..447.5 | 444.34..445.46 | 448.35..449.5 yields -4.5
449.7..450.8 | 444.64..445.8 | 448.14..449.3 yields -2.9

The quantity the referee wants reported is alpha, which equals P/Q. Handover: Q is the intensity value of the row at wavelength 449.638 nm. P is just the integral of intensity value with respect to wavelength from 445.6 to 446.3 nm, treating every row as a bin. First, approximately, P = 14.6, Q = 20.99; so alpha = 0.70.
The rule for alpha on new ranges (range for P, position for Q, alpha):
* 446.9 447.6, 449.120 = 0.80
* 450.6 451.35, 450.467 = 0.76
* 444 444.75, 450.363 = 0.74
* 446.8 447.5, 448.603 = 0.80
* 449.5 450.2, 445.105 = 0.73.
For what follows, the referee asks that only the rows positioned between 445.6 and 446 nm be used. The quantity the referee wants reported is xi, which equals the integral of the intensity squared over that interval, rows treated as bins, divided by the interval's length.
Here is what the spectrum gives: 423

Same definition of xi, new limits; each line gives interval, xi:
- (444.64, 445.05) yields 395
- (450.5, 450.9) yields 497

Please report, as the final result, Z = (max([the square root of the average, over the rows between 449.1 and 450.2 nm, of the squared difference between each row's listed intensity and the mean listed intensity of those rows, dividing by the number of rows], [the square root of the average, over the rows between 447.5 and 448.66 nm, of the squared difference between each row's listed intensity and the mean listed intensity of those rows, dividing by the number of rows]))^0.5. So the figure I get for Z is 0.86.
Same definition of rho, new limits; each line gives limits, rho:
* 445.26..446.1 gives 446.028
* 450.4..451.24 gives 451.089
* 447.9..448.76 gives 447.984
